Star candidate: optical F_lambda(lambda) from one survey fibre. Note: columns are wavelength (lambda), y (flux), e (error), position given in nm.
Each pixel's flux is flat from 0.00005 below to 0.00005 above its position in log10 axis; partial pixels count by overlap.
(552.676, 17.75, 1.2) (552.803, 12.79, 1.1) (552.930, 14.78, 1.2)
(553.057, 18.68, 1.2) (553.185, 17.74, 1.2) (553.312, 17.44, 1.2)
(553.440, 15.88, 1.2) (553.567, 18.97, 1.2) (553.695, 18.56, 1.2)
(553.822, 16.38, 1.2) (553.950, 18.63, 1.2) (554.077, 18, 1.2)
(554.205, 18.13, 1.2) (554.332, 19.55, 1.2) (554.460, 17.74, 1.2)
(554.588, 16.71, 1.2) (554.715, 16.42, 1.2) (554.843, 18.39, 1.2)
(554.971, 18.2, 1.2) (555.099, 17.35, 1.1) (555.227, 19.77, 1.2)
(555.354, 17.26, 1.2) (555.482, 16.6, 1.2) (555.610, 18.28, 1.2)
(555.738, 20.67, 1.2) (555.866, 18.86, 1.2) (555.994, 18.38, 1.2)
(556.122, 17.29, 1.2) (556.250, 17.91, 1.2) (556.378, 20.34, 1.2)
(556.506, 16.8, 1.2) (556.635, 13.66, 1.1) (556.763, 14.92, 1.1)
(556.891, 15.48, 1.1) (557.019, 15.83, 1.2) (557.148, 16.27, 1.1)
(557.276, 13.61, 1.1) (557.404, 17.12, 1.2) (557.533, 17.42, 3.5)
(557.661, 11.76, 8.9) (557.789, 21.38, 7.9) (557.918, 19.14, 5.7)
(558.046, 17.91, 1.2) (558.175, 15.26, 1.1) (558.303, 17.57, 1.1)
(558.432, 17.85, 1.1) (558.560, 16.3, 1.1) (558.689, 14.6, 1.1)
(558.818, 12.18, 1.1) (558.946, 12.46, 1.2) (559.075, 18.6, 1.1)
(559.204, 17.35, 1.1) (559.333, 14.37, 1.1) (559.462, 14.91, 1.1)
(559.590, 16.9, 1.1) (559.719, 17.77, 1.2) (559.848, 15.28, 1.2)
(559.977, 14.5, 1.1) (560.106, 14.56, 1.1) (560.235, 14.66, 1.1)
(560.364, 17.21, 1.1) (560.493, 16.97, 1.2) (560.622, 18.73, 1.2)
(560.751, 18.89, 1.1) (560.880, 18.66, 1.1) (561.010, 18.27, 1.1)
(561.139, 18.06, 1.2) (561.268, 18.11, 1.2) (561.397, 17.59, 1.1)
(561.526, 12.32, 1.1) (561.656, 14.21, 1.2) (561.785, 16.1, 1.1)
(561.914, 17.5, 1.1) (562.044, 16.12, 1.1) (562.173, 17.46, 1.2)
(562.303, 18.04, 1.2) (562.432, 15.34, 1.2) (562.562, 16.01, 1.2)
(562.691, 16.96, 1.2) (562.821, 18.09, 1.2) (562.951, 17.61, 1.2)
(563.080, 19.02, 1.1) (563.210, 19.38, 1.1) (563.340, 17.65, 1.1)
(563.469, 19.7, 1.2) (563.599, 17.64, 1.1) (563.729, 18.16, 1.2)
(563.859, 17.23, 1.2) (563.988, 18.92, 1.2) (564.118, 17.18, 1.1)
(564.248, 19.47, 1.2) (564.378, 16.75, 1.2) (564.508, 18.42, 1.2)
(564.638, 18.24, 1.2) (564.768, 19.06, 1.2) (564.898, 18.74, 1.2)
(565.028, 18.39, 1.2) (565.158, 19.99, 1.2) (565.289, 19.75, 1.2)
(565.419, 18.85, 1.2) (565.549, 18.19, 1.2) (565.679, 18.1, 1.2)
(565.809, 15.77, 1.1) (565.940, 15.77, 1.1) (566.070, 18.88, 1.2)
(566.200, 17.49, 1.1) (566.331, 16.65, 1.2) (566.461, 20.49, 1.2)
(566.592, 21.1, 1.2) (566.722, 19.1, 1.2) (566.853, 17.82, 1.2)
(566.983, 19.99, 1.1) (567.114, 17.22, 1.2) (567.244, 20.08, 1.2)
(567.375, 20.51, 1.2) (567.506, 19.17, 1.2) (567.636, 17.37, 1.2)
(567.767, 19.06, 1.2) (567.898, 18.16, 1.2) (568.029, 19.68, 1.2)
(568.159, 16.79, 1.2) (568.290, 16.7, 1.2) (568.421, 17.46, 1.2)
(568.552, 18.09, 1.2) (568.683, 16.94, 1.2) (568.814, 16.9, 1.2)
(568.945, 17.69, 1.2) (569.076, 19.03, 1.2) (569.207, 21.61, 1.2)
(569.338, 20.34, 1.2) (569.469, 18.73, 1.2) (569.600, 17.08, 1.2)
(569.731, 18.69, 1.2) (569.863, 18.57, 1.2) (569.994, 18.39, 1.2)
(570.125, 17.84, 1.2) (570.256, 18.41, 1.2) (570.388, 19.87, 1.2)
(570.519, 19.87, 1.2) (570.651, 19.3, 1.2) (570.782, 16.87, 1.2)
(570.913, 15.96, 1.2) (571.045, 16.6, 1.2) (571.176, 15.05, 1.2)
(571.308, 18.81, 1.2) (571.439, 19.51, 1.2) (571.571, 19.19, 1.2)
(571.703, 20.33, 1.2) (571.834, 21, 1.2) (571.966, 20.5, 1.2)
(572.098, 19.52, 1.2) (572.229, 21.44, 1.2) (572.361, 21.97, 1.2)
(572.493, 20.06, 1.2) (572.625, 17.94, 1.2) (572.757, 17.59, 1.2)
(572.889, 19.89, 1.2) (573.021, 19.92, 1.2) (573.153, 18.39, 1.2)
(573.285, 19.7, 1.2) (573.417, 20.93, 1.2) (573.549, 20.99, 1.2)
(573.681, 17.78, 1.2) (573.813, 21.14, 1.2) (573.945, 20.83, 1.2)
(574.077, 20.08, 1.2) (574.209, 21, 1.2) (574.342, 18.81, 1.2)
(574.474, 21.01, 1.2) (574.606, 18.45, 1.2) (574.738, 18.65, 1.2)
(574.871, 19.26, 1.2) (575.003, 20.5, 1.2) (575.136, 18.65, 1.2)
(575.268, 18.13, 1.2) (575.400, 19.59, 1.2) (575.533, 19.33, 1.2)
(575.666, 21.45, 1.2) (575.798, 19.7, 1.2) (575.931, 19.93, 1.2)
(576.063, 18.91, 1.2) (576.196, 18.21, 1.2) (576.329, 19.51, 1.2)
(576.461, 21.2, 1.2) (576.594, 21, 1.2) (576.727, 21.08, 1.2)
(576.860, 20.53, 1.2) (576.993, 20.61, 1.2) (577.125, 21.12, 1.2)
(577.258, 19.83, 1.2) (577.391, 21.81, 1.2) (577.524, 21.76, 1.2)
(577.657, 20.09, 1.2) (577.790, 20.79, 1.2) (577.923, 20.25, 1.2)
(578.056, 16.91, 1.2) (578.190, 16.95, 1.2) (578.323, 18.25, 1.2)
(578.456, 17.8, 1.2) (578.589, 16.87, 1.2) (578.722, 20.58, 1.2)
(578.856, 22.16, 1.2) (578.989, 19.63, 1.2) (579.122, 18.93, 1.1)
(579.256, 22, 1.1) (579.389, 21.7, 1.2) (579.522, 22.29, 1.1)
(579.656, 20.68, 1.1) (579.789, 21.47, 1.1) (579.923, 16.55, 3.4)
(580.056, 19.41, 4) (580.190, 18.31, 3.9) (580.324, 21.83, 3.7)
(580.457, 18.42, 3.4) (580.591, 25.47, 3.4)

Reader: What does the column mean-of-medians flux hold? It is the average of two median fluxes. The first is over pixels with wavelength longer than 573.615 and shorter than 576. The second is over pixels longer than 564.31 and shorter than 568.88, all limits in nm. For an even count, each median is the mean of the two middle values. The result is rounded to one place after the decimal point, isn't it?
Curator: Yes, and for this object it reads 18.9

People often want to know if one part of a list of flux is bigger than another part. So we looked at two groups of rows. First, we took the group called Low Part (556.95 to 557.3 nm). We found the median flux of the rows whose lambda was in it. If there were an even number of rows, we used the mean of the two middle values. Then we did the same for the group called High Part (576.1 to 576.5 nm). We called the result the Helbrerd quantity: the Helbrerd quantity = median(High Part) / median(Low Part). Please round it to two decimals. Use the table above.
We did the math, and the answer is 1.23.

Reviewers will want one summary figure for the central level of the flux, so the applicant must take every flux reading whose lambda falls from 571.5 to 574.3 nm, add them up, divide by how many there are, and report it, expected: 20.0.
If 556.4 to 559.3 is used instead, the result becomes 16.1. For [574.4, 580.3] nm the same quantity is 19.8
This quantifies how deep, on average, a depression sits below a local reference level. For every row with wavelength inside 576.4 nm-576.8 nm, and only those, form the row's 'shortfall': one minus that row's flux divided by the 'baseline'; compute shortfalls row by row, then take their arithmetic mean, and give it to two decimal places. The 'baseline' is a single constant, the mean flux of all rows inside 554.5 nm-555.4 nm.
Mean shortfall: -0.19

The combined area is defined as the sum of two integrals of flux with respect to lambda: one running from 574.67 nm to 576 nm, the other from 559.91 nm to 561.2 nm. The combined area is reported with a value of 48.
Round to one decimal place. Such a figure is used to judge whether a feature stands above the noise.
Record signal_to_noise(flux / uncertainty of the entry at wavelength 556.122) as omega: 14.4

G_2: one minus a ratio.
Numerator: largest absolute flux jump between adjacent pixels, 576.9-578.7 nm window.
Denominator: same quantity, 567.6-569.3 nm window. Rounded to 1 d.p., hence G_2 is -0.2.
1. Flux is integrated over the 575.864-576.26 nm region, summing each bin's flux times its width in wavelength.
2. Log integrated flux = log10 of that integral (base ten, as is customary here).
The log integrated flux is 0.88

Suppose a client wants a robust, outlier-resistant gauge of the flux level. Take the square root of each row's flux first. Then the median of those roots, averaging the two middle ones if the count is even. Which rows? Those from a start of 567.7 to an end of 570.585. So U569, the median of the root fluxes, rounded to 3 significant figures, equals 4.29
